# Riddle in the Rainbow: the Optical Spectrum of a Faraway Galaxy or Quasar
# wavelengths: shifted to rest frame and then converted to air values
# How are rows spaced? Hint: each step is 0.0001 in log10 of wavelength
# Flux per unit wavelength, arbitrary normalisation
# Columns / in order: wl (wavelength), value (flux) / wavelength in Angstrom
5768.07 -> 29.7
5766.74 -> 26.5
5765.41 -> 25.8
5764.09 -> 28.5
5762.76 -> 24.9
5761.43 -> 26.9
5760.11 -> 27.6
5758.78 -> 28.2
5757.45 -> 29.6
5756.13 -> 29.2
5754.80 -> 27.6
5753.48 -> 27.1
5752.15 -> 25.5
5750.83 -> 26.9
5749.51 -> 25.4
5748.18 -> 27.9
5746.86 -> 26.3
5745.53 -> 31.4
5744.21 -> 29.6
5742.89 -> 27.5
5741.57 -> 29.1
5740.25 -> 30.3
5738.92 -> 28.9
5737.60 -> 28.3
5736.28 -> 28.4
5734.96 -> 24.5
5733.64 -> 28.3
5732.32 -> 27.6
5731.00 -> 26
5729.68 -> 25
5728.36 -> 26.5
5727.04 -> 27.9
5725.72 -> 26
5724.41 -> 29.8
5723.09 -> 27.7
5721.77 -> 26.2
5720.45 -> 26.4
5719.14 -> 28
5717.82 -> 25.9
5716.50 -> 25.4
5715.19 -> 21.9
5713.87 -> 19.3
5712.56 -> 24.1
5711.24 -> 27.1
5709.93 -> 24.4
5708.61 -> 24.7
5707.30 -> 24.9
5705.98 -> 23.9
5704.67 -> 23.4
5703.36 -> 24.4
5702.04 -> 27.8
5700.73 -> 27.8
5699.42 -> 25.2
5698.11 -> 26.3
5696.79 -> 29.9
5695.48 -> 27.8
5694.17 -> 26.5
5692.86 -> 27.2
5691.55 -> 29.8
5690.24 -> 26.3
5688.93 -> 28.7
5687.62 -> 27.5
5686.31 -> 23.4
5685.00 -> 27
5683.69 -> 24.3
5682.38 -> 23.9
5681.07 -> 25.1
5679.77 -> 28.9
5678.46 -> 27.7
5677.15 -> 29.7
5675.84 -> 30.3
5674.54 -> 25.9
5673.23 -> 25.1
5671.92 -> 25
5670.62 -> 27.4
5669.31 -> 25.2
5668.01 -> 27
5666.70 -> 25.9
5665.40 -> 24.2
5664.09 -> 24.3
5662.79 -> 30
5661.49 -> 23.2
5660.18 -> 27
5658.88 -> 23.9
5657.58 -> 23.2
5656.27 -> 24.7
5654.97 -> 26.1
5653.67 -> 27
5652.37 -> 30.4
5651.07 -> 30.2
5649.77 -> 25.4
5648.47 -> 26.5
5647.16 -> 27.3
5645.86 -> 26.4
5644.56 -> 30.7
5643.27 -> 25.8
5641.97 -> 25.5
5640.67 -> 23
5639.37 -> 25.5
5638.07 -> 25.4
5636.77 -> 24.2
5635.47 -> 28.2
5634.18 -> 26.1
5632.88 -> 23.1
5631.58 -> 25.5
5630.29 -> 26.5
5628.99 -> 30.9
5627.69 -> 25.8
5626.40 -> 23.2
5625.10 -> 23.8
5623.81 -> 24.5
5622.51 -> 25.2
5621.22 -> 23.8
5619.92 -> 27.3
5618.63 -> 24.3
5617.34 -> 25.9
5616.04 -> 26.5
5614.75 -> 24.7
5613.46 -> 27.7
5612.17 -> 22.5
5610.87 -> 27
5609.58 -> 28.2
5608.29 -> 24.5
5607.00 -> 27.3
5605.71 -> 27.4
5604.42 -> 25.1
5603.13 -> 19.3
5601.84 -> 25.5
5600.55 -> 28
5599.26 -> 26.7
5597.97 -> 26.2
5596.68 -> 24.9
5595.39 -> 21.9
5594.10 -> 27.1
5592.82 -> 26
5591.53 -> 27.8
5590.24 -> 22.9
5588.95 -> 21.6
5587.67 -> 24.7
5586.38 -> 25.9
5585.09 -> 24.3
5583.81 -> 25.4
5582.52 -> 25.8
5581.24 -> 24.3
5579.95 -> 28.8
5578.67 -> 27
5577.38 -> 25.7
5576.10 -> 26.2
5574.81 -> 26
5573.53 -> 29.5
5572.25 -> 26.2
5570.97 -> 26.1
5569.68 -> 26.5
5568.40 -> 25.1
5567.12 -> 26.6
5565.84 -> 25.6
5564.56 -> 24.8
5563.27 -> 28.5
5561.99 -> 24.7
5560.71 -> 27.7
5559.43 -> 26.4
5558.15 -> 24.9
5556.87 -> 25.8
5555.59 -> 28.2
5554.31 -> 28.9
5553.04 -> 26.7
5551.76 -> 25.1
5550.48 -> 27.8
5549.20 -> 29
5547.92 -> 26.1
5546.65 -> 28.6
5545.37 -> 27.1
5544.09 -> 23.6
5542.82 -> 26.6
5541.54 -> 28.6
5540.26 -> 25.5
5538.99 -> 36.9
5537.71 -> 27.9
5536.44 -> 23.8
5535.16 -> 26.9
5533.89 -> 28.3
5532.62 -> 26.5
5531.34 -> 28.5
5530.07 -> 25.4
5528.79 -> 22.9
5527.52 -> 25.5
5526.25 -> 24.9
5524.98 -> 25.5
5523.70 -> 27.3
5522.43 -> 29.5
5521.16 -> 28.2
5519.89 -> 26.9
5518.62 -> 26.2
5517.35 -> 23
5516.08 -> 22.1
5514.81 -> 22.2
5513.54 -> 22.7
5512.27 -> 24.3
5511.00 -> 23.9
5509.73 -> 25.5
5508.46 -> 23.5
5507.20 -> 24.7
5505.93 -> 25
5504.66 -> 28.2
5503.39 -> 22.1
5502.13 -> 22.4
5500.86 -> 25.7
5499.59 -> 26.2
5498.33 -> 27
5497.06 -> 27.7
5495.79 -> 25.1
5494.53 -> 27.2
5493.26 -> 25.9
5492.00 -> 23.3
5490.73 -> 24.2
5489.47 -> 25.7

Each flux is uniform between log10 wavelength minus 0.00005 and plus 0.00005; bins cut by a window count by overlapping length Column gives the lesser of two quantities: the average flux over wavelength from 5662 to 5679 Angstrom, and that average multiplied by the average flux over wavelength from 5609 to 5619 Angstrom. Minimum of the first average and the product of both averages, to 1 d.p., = 26.7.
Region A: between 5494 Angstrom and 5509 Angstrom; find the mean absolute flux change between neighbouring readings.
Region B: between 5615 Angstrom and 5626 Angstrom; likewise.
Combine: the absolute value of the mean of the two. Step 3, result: 1.78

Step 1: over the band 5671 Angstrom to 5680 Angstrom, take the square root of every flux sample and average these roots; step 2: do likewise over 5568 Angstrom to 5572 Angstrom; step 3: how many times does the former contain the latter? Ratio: 1.03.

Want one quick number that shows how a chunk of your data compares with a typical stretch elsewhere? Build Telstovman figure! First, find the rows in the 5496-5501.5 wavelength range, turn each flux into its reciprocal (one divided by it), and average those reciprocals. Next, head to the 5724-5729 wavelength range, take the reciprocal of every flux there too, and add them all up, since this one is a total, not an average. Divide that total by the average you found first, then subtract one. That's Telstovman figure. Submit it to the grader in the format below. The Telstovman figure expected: 2.9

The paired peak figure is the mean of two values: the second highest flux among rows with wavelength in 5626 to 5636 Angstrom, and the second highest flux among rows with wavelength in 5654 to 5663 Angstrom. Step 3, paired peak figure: 27.6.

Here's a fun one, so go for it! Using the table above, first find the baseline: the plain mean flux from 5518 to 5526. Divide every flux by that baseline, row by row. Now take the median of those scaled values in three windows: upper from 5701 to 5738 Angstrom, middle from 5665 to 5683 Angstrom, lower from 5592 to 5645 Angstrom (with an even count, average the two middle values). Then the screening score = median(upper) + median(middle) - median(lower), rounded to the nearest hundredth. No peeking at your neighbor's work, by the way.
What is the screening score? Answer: 0.97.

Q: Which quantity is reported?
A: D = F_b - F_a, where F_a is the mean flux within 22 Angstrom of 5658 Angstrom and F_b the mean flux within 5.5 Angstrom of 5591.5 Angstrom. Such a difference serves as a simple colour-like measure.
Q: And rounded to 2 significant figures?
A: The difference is -1.7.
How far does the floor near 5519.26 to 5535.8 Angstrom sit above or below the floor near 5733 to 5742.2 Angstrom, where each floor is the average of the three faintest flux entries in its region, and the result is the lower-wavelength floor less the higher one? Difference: -3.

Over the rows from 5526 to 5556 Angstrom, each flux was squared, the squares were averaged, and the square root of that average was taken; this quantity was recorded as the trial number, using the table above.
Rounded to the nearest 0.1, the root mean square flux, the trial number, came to 27.2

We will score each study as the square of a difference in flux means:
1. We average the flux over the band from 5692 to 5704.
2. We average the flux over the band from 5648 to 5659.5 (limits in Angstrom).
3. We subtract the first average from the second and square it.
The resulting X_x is 0.4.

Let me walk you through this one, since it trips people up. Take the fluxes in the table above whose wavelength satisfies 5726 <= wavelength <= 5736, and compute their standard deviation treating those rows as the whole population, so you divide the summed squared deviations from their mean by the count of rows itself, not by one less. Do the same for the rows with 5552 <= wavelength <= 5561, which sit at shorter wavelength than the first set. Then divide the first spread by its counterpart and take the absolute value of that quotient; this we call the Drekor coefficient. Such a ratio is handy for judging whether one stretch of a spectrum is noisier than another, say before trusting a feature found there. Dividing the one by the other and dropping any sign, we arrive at 1.04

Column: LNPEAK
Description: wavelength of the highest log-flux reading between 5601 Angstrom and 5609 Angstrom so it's 5605.71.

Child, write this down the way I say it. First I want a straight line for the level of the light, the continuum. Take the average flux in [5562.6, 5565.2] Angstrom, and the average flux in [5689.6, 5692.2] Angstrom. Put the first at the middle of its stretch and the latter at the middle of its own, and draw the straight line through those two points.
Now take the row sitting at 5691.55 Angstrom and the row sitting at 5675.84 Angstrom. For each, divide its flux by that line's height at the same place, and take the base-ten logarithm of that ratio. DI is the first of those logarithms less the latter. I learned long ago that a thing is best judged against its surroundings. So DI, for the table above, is -0.010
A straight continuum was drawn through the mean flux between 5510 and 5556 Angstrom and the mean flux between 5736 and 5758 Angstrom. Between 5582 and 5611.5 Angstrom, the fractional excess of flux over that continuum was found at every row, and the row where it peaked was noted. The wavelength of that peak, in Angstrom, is 5609.58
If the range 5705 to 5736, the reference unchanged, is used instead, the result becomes 5724.41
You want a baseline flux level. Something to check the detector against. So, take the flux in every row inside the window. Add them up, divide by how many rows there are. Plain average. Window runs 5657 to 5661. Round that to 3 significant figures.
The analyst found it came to 24.7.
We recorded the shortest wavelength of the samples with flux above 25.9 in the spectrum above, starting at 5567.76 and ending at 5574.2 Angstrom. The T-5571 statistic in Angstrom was 5569.68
